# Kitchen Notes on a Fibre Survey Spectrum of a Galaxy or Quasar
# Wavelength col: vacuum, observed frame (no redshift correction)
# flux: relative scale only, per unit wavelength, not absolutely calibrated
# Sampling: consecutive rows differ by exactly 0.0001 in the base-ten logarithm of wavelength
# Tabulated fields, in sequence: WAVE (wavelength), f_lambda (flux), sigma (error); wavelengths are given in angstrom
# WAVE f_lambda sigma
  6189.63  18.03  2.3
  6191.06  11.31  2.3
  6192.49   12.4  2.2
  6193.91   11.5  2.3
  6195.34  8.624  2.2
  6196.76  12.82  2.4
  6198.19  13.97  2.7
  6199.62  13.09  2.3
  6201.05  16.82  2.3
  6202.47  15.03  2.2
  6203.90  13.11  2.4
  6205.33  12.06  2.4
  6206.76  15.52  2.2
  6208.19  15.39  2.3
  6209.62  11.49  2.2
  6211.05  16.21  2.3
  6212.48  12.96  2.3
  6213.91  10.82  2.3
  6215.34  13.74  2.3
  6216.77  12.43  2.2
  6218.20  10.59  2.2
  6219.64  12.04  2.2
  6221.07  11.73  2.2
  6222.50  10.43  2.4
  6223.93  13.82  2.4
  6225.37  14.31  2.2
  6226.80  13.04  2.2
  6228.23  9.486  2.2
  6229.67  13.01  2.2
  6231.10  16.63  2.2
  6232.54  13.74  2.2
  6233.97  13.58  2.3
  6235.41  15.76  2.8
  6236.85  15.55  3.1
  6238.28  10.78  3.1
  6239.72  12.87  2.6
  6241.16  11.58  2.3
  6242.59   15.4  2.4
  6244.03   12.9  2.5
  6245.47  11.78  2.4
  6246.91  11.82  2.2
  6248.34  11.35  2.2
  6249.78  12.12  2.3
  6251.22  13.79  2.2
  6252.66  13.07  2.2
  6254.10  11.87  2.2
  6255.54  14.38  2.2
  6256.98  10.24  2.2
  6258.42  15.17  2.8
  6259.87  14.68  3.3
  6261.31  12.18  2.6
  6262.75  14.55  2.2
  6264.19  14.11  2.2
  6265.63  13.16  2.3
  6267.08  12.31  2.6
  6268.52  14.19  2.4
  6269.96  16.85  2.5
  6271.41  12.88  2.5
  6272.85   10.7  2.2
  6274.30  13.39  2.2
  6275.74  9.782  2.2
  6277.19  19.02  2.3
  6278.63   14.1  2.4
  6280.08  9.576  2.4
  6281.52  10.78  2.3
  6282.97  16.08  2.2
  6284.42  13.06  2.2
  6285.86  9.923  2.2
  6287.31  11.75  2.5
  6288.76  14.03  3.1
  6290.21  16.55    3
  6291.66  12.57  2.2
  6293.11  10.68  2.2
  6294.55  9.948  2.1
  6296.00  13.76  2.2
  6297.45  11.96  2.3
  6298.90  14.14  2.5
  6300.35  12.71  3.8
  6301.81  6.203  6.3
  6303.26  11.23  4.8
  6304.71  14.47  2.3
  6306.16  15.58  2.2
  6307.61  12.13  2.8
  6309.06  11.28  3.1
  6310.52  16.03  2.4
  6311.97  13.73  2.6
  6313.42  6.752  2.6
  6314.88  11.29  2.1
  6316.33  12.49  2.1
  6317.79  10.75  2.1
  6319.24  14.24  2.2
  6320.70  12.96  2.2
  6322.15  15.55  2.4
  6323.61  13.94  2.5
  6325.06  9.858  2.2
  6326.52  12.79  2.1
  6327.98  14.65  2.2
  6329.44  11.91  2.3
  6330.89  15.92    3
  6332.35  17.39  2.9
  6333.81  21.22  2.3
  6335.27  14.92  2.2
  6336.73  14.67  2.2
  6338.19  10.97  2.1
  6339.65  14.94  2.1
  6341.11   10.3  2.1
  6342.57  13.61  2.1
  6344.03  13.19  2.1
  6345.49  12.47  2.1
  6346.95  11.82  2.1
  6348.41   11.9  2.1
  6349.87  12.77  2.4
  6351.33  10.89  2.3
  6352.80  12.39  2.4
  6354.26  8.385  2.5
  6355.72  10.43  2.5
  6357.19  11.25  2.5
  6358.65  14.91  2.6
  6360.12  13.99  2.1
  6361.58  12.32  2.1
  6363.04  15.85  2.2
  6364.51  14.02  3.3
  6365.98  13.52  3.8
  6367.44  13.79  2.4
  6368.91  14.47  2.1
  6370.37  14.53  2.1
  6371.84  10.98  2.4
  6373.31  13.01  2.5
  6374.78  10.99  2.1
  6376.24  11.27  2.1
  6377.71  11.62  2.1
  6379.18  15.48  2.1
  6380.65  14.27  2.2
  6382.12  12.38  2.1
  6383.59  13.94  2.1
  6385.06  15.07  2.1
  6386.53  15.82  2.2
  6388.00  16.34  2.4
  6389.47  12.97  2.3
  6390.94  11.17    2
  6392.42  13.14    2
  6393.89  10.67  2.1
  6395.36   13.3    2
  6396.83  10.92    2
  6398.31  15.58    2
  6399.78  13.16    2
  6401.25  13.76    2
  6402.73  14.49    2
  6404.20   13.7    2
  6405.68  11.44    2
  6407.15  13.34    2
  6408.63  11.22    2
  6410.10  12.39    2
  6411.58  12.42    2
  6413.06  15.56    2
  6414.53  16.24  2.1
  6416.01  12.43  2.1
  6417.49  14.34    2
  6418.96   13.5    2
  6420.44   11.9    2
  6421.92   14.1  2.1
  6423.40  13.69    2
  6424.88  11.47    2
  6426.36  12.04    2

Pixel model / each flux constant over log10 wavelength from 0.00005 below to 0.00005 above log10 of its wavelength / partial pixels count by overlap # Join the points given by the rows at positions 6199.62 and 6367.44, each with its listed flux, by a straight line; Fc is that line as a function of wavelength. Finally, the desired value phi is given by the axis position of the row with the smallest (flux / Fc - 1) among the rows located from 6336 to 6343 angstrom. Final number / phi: 6341.11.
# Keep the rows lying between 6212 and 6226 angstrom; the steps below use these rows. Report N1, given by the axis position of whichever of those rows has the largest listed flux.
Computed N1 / 6225.37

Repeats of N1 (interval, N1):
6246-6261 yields 6258.42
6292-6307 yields 6306.16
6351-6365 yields 6363.04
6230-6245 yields 6231.10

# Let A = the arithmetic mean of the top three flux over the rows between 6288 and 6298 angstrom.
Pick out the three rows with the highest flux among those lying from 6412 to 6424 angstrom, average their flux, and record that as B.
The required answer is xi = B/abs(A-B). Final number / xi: 26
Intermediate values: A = 14.8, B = 15.38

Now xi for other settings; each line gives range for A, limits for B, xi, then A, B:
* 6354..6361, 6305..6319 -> 9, 13.4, 15.11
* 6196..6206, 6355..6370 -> 77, 15.3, 15.08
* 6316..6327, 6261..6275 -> 25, 14.6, 15.20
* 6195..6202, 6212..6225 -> 12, 14.6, 13.51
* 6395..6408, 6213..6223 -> 7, 14.6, 12.74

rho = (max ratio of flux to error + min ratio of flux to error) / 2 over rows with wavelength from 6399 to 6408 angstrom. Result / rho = 6.5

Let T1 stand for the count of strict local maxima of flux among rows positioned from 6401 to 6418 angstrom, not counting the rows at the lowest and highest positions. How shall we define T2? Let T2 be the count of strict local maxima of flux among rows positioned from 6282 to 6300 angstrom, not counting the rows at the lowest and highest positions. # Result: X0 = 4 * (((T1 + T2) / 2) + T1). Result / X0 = 22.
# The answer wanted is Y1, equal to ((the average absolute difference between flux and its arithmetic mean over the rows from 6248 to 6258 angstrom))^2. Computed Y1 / 1.3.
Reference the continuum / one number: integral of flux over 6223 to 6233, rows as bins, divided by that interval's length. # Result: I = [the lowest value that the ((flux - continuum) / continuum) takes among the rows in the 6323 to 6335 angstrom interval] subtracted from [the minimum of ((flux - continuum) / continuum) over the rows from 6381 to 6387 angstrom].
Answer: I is 0.19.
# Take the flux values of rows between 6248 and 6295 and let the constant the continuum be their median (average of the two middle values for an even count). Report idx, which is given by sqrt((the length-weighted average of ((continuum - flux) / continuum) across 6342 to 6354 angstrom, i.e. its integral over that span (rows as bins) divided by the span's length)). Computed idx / 0.26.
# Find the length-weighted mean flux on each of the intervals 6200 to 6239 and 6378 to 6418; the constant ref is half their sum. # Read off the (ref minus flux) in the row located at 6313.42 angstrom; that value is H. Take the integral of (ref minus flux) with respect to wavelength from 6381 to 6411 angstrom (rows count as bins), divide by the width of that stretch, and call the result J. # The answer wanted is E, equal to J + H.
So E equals 6.8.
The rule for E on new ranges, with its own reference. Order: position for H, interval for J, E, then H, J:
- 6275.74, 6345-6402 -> 4.1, 4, 0.46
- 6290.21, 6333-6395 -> -2.9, -3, 0.26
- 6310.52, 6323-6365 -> -2.4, -3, 0.20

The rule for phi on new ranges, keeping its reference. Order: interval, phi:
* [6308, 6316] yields 6313.42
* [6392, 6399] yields 6393.89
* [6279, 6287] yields 6280.08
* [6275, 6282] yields 6280.08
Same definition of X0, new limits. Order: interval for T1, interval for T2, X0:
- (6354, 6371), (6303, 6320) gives 18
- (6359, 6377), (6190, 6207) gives 24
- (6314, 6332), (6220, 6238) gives 30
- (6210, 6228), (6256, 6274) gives 24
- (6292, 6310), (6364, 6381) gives 24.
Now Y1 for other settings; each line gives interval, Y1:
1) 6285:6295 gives 3.5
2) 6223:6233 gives 1.9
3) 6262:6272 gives 1.1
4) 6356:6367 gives 1.3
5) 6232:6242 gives 2.0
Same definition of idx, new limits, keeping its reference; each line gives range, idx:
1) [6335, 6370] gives 0.14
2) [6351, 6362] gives 0.31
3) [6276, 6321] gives 0.20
